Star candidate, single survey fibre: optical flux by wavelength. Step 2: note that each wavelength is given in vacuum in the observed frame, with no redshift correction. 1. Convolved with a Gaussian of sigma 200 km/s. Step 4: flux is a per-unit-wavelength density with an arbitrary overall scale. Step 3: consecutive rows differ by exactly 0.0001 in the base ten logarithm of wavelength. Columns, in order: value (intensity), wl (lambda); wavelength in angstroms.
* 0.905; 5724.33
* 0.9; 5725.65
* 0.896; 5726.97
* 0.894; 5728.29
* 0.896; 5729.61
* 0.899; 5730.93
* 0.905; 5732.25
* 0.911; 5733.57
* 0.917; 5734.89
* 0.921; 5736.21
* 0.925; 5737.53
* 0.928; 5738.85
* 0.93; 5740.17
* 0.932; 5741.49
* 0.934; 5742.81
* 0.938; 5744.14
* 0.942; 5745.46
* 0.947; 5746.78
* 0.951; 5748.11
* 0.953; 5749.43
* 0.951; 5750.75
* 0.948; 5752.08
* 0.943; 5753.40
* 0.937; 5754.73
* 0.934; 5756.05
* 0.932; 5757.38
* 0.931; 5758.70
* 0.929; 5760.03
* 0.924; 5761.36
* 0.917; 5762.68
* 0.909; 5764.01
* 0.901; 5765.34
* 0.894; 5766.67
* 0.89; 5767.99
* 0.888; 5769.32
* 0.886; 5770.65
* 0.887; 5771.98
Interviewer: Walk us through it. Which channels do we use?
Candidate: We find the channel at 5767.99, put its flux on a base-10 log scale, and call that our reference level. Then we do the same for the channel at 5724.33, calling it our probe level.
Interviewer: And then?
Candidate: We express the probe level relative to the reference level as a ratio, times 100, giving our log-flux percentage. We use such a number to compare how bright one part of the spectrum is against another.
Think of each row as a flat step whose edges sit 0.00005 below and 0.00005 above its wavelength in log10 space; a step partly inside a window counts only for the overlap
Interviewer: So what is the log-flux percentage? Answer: 86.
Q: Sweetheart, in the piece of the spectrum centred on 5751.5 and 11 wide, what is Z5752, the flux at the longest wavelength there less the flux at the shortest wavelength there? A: -0.013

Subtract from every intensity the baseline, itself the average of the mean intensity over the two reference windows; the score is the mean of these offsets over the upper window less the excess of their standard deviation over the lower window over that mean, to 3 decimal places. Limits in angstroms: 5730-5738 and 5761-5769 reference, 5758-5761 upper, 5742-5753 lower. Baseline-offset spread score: 0.035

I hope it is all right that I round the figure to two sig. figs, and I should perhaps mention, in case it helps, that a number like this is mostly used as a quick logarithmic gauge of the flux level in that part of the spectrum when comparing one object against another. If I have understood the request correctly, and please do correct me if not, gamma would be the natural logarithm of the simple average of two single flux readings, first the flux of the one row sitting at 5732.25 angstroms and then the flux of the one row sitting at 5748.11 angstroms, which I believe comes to -0.075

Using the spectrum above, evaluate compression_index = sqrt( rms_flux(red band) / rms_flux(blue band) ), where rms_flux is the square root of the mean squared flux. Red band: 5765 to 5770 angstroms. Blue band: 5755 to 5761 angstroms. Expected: 0.98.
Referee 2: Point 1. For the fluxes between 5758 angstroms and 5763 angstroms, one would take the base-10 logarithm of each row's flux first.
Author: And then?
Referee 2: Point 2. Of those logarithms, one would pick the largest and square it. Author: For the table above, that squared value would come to 0.0010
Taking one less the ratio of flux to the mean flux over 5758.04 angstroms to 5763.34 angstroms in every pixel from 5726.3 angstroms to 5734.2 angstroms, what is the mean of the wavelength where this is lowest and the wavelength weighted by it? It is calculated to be 5731.7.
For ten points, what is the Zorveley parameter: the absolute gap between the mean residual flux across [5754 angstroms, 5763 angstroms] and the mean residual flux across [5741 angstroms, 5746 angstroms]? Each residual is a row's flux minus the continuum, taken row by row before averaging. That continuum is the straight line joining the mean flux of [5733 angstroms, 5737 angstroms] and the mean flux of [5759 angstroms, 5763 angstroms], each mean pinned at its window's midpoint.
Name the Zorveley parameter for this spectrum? 0.011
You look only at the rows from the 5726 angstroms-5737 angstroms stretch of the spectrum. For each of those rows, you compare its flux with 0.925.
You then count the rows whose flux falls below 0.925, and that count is 8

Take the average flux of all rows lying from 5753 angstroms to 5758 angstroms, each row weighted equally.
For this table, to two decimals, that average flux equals 0.94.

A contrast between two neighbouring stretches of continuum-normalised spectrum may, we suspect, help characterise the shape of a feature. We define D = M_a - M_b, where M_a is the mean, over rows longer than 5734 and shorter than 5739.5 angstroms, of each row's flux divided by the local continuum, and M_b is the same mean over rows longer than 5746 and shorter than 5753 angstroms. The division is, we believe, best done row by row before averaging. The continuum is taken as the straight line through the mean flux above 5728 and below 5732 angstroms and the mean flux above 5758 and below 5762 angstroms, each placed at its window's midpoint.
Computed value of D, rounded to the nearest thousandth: -0.015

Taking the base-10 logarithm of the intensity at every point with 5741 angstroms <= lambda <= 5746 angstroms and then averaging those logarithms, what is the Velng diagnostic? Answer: -0.0285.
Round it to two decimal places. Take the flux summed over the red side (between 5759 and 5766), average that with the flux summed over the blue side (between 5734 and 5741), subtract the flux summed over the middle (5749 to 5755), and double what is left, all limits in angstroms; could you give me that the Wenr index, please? -0.26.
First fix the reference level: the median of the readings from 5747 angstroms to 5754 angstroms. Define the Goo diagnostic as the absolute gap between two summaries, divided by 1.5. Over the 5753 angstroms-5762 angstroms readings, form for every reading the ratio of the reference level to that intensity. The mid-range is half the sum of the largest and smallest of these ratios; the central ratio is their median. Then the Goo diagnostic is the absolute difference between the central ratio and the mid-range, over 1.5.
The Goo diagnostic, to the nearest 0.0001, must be 0.0010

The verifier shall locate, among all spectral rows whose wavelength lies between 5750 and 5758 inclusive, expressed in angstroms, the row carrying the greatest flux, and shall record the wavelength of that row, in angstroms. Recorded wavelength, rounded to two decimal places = 5750.75 angstroms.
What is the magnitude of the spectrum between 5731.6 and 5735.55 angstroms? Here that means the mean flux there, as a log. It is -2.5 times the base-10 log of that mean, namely 0.10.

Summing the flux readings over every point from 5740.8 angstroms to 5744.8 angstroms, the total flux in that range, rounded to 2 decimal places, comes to 2.80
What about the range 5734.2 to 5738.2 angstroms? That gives 2.76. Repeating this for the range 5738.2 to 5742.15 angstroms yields 2.79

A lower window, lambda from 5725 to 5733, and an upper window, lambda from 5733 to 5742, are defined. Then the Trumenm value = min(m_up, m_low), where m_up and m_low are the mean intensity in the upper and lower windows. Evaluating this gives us 0.898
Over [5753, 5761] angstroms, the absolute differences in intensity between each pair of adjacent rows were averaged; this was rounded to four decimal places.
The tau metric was 0.0028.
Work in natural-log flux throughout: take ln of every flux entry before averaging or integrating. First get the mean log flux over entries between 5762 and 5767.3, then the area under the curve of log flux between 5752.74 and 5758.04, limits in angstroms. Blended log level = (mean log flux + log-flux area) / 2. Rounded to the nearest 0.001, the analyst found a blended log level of -0.224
